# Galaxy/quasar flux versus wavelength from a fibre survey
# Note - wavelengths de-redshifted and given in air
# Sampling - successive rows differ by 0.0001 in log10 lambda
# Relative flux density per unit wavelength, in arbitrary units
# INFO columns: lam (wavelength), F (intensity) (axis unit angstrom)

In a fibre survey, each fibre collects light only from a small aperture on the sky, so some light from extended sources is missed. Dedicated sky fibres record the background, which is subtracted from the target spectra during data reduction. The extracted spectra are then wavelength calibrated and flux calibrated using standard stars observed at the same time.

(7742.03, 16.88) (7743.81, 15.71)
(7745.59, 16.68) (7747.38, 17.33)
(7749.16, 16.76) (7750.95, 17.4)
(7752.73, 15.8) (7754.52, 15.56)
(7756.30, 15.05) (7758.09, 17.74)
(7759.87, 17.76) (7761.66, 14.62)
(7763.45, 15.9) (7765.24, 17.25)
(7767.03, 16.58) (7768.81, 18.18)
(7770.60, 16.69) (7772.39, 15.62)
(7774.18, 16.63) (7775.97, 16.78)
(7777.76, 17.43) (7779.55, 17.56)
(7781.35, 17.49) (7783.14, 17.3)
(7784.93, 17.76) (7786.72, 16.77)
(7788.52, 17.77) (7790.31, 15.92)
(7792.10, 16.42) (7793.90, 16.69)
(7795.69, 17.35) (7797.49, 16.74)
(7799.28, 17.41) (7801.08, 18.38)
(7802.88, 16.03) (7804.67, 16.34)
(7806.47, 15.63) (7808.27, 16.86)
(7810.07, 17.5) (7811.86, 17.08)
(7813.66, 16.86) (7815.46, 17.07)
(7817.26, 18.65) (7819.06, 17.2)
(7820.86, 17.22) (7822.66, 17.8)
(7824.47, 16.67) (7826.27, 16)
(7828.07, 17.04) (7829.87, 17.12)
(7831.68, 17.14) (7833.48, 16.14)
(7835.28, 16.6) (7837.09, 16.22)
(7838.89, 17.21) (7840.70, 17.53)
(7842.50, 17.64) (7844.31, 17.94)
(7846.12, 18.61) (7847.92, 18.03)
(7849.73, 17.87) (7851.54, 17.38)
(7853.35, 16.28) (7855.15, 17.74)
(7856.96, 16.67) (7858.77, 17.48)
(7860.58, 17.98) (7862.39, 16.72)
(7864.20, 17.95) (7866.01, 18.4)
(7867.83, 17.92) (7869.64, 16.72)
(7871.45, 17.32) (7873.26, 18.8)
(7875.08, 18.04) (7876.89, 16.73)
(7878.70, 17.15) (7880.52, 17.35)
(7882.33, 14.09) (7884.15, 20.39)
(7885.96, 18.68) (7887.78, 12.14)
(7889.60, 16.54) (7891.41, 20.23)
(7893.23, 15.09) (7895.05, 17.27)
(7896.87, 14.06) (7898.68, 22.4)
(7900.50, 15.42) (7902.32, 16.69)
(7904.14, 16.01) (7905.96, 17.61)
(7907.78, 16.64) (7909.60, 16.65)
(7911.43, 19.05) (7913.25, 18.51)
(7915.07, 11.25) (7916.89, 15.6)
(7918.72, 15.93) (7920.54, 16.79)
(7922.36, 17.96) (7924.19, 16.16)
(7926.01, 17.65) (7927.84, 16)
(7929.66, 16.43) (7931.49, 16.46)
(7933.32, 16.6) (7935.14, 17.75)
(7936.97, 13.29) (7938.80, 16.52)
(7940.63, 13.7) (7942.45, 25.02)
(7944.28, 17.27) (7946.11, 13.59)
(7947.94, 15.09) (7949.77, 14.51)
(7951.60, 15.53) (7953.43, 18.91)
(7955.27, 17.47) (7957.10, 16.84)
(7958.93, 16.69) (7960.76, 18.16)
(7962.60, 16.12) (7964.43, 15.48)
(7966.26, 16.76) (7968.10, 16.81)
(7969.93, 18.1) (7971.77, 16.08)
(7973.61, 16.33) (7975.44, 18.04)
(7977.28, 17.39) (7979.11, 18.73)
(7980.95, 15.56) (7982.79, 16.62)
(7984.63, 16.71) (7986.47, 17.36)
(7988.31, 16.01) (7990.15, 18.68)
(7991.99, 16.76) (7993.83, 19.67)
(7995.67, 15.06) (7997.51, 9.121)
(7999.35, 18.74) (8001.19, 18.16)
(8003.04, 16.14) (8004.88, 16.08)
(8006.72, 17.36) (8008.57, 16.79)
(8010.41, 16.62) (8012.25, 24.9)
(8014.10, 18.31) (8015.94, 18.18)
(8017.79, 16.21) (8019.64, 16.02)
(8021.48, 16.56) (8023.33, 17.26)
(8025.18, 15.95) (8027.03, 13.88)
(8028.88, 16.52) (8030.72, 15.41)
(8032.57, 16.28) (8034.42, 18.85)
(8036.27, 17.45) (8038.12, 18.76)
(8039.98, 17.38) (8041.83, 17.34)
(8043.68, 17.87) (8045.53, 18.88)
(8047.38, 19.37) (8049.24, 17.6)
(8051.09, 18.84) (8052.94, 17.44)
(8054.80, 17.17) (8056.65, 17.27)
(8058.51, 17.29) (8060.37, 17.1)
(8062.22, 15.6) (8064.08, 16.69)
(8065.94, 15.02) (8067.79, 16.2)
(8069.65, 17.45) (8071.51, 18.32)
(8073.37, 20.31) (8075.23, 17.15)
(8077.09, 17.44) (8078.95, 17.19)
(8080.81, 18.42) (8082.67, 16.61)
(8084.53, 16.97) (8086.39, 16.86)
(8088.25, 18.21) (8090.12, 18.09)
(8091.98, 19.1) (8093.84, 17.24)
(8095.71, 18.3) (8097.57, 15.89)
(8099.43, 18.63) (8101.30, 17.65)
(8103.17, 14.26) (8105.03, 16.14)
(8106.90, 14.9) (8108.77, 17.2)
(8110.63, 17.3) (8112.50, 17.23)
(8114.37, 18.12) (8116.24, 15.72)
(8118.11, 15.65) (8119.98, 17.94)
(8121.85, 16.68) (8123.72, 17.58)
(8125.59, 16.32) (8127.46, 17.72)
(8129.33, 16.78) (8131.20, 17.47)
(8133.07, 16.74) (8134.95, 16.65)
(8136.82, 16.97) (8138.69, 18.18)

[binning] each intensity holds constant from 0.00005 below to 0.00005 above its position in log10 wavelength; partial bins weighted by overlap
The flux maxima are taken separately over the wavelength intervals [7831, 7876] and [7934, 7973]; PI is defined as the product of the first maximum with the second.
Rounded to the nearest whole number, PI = 470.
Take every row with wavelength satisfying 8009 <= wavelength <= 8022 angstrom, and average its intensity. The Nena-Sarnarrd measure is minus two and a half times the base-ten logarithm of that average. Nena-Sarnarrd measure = -3.15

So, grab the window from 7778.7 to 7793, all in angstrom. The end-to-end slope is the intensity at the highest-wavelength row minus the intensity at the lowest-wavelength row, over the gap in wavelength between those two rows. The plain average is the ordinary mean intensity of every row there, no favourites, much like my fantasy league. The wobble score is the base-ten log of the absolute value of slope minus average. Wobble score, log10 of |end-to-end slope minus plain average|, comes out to 1.24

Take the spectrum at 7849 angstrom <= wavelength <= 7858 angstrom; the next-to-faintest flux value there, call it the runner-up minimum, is 16.67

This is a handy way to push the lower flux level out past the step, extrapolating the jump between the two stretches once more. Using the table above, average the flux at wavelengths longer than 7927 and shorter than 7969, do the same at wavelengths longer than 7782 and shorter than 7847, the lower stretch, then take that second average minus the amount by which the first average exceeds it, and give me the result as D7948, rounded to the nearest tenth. 17.6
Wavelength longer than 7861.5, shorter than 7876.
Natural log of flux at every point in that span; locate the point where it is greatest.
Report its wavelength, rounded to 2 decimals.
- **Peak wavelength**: 7873.26 angstrom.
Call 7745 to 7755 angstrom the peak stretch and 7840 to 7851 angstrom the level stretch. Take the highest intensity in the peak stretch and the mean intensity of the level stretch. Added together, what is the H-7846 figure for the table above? 35.3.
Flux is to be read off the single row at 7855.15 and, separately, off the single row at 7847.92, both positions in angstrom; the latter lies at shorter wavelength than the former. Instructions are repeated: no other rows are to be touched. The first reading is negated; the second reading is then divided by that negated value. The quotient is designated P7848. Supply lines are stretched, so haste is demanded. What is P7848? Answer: -1.02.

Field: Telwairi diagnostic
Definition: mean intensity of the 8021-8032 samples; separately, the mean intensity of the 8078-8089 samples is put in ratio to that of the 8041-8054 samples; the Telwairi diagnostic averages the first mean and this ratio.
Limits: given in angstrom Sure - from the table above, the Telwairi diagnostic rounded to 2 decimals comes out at 8.44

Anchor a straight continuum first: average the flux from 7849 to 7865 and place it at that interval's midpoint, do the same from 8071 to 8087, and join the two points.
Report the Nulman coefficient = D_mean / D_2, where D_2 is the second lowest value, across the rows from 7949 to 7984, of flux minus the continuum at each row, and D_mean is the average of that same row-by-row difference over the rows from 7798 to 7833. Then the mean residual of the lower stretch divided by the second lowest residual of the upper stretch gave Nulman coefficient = 0.11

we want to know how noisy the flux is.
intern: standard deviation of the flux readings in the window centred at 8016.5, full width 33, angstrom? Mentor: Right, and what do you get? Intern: 2.2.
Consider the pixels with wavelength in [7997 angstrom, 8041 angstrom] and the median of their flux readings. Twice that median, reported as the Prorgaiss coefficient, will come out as 33.4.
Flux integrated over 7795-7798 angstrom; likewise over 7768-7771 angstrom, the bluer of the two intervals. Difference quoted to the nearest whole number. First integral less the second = -1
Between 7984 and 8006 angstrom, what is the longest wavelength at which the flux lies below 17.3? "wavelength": 8004.88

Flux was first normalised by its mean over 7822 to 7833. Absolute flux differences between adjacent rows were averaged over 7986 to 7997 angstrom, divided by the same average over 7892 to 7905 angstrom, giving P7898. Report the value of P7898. 0.71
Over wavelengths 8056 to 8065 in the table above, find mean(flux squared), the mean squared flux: 282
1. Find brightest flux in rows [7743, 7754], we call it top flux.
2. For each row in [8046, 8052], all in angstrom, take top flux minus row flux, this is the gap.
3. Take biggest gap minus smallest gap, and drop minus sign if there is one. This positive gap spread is 1.77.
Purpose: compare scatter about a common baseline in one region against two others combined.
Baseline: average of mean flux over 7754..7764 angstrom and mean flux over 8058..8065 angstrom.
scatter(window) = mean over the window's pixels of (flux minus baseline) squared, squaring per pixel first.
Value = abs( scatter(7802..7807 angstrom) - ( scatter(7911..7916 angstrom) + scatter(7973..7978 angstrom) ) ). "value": 14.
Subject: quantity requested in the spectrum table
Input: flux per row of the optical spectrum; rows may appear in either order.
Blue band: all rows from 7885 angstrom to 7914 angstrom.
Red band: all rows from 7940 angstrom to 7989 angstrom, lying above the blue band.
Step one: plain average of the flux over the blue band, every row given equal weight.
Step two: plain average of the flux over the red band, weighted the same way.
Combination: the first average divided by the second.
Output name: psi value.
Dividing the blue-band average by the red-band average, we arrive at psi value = 1.01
